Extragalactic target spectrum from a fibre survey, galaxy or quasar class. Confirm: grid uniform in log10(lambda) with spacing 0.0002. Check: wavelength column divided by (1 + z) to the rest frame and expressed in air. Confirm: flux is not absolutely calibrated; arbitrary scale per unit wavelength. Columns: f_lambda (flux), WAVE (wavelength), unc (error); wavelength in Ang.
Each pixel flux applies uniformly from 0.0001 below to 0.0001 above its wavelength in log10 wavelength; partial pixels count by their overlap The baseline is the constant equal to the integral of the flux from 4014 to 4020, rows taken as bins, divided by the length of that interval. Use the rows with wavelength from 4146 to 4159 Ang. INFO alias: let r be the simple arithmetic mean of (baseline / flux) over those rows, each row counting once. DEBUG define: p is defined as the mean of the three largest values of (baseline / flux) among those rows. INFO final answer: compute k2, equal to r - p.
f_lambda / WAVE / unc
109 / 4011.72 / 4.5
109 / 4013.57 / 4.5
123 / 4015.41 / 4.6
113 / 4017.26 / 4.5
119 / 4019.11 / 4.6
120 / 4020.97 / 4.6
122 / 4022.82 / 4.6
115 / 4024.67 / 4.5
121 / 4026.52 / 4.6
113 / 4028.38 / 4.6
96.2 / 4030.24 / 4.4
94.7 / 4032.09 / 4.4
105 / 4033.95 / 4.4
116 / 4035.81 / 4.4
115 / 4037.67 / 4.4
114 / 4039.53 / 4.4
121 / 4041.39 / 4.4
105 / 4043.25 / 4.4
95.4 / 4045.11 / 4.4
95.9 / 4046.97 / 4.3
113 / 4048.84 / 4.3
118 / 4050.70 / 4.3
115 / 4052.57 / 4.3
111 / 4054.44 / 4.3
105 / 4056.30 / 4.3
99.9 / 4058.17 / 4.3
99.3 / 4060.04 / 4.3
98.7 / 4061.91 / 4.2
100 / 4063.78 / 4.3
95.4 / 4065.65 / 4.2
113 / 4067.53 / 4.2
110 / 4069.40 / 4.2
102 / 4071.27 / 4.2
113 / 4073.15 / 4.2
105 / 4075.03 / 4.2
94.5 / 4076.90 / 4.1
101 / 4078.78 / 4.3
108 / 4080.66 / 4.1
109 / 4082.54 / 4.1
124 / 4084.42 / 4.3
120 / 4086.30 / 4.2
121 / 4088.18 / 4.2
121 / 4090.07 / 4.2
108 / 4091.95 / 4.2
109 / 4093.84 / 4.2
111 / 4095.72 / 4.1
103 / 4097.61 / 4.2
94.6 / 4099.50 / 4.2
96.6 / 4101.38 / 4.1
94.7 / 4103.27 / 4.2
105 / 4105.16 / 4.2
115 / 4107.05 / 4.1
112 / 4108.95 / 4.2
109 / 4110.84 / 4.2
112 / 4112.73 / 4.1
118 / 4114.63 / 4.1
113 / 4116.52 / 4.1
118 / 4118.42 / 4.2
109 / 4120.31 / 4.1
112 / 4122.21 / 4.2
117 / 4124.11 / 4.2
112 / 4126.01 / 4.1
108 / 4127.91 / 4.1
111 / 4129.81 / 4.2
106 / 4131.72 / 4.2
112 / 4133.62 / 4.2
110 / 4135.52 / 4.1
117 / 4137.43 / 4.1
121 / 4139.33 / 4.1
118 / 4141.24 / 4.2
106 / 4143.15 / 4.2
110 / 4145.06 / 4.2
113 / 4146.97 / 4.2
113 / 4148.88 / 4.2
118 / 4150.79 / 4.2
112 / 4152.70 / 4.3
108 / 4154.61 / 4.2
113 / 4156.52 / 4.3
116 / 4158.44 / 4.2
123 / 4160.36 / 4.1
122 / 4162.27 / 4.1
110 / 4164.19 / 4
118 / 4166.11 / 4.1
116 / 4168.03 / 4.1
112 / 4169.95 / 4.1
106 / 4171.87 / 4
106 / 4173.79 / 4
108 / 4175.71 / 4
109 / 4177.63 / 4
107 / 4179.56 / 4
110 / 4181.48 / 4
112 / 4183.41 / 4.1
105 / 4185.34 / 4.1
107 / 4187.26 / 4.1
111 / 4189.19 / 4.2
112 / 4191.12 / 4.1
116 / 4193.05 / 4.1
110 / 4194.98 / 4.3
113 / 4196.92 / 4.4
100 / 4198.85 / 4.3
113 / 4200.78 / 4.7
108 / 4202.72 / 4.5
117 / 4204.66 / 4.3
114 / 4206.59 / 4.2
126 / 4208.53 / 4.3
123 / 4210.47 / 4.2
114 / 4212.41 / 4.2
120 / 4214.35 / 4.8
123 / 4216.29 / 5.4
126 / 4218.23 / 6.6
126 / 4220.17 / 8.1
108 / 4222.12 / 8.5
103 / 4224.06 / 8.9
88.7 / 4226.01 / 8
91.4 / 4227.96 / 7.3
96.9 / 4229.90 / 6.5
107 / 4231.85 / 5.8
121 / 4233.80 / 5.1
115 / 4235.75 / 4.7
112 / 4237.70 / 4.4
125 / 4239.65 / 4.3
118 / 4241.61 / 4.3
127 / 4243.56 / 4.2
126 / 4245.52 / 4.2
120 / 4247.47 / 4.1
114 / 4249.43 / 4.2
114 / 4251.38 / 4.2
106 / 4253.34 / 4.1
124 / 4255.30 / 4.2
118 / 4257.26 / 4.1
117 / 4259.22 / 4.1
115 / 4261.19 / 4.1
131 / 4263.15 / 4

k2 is -0.02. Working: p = 1.06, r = 1.04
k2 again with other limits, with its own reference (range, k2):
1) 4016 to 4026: -0.02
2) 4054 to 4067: -0.04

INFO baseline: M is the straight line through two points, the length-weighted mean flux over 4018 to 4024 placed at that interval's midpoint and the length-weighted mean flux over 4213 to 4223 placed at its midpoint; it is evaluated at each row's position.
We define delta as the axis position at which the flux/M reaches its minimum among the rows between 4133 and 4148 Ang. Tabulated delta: 4143.15 Ang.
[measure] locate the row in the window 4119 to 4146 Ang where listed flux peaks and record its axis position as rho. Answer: 4139.33 Ang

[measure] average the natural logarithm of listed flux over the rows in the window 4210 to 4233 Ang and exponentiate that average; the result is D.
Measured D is 110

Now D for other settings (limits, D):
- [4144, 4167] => 115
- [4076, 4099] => 110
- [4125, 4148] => 112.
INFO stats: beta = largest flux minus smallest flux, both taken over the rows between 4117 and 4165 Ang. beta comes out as 17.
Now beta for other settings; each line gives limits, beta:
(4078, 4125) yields 29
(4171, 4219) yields 26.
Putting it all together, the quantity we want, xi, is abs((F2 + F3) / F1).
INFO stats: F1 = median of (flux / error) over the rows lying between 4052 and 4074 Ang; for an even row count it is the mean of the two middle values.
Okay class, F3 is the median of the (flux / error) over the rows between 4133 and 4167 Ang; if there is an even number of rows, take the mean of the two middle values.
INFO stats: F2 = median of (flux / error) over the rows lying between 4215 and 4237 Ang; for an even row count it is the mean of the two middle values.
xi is 1.76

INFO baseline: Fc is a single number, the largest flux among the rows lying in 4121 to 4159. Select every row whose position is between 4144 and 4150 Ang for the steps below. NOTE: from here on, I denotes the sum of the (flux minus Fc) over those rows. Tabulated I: -27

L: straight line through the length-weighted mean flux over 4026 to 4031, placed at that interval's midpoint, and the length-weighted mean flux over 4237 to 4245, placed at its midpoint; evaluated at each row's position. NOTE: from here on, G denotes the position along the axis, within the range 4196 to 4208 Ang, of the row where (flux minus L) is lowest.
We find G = 4198.85 Ang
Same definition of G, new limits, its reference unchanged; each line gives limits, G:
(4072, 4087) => 4076.90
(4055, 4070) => 4065.65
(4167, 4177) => 4173.79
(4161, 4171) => 4164.19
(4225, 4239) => 4226.01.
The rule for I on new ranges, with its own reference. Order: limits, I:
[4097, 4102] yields -69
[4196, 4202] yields -37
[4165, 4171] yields -17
